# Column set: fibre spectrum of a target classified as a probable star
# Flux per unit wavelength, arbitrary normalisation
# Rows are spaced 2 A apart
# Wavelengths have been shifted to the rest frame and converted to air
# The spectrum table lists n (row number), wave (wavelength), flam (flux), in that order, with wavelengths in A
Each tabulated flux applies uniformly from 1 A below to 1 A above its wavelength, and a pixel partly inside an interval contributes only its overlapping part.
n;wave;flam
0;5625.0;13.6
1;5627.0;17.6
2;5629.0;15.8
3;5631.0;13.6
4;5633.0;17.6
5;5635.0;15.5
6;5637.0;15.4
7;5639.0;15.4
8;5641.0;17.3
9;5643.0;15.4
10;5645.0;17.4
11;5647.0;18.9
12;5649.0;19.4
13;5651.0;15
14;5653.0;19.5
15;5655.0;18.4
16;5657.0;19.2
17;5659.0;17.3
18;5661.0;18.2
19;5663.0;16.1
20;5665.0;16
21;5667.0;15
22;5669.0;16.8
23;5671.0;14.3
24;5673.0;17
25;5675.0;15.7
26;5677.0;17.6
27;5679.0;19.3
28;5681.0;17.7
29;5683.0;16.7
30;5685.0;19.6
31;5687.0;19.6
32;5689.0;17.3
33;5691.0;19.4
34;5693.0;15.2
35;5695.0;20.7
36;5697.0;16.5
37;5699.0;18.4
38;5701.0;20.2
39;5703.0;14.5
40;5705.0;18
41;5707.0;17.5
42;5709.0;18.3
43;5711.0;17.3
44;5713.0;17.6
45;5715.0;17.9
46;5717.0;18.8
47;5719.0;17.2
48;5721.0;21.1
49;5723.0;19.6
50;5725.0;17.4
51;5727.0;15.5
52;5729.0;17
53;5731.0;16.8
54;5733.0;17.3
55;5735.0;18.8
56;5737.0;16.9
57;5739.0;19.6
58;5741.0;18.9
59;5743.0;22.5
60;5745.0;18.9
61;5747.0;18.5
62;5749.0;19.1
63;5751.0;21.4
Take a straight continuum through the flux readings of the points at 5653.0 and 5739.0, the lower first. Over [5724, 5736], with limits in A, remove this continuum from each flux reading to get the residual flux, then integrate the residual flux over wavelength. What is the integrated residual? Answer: -29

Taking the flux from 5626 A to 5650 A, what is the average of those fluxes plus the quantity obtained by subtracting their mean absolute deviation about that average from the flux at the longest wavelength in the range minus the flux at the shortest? 17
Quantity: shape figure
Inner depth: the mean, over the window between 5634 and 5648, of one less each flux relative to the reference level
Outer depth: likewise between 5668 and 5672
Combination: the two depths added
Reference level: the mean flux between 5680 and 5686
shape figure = 0.22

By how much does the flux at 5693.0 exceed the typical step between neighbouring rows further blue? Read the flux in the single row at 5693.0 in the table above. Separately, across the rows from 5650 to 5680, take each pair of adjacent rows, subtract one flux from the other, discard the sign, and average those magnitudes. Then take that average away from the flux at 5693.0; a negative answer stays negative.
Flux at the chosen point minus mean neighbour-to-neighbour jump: 13.5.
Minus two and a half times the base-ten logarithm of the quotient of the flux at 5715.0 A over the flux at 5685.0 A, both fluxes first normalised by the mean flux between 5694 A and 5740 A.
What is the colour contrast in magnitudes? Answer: 0.10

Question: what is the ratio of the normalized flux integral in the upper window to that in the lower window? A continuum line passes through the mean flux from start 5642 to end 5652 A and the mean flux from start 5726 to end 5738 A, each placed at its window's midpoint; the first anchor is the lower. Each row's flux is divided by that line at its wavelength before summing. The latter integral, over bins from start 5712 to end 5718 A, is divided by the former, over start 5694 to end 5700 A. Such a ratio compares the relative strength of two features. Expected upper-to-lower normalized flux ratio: 0.98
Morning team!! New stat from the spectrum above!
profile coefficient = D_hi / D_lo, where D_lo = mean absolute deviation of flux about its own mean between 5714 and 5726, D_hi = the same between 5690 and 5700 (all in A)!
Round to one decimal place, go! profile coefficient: 1.5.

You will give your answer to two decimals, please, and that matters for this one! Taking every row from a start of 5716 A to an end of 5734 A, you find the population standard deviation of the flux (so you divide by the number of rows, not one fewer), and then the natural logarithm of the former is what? 0.46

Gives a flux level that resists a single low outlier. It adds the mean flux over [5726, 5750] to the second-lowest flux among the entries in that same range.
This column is 35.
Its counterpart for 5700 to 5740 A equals 33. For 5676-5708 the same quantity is 33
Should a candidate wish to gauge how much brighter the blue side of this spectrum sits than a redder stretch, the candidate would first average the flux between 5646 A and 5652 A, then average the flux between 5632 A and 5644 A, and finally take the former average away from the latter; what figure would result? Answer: -1.7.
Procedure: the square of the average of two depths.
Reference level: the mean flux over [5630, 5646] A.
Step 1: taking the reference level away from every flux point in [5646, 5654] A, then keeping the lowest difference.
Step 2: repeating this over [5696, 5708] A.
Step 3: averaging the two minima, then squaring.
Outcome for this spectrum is 1.44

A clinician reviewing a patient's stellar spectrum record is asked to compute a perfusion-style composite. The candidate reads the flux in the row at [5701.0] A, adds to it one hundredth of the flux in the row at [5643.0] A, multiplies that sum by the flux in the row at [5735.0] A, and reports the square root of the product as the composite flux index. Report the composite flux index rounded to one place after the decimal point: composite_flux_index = 19.6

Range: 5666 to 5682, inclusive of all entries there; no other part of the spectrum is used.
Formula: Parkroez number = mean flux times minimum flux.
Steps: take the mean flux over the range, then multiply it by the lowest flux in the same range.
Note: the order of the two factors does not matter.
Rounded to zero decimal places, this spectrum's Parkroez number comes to 238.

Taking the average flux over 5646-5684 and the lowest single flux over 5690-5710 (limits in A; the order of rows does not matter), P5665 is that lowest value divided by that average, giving 0.84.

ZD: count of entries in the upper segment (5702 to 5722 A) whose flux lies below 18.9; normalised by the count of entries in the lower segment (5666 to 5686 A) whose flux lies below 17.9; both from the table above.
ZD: 1.1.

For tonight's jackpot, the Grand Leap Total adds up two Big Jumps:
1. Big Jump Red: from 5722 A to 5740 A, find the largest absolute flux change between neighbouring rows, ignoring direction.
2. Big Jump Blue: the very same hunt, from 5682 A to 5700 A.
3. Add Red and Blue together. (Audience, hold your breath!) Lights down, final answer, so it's 8.2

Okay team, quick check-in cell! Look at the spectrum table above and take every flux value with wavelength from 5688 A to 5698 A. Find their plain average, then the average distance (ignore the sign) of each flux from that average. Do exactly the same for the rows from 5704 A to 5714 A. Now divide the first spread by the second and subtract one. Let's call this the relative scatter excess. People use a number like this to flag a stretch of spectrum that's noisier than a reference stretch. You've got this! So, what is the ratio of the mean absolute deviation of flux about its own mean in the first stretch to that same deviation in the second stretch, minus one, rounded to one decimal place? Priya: 4.4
